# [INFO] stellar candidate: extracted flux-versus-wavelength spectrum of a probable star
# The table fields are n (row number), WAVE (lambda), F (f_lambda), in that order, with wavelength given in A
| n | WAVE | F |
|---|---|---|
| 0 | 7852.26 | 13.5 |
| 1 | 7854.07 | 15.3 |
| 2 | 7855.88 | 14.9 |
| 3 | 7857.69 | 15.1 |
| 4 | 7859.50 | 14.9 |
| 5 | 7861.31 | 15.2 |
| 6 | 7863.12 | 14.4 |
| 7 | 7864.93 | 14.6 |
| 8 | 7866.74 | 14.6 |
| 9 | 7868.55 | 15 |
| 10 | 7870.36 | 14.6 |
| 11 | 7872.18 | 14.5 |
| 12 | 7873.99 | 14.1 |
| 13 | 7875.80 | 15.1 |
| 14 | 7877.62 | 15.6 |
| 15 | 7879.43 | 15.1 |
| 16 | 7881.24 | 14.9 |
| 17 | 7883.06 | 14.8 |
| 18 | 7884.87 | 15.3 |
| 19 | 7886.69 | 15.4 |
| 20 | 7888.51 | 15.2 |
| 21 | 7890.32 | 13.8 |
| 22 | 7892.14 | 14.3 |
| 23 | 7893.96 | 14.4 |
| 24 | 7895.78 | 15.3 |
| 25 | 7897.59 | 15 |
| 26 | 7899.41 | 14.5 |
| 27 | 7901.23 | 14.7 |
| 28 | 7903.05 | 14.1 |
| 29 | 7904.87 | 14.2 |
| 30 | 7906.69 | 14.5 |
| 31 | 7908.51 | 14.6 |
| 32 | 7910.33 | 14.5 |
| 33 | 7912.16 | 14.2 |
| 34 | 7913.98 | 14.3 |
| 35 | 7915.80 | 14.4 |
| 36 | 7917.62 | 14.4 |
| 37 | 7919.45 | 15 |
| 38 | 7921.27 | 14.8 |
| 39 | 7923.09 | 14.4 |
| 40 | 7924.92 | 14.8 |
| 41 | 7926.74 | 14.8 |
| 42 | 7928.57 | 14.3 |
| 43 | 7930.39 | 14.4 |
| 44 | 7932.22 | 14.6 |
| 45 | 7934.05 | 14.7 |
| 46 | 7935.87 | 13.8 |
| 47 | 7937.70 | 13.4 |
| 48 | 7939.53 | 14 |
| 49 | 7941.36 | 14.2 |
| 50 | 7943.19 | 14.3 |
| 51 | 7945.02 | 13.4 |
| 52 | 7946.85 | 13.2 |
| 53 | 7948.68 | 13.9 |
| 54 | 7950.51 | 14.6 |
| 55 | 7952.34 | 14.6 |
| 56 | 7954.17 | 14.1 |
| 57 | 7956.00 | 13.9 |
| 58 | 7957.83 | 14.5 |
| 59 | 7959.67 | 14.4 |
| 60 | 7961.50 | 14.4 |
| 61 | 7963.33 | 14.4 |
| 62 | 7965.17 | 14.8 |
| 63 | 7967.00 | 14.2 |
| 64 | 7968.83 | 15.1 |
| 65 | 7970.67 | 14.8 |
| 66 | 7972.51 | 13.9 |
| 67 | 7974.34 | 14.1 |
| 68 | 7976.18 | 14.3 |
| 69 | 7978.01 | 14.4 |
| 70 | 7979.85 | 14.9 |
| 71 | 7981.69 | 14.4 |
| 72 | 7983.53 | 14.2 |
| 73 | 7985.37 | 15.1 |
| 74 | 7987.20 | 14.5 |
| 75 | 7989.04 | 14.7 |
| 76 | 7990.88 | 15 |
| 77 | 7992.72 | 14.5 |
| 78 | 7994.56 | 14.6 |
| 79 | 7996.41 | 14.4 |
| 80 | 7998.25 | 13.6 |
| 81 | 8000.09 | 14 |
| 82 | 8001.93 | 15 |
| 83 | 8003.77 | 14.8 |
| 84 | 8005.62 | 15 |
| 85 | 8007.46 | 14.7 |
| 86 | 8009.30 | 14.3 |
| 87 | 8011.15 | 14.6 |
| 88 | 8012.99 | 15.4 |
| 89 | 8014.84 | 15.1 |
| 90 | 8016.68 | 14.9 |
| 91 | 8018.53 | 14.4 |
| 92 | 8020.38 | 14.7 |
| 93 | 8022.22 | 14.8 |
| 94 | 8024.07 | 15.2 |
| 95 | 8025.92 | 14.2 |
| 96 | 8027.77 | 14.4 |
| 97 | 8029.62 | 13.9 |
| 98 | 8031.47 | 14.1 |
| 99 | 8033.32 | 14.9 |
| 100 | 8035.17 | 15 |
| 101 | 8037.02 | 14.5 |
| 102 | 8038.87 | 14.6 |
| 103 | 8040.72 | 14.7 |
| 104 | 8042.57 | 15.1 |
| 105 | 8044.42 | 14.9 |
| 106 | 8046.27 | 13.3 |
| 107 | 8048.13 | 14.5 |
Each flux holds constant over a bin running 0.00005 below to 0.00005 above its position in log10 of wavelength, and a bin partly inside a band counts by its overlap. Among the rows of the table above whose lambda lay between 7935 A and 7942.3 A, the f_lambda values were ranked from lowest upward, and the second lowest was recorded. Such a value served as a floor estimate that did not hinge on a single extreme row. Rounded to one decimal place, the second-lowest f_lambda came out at 13.8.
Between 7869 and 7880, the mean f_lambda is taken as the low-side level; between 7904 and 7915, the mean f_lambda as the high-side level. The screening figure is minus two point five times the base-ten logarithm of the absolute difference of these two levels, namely 0.87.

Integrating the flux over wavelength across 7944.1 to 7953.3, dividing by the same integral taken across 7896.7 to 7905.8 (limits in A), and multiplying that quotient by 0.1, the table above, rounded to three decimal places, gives 0.097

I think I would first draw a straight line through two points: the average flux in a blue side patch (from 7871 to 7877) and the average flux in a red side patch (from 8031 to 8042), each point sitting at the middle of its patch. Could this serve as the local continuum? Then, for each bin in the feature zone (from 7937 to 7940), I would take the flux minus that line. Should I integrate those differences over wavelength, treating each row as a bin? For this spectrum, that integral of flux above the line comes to -3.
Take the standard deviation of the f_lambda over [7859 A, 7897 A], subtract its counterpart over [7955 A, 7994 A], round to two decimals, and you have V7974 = 0.11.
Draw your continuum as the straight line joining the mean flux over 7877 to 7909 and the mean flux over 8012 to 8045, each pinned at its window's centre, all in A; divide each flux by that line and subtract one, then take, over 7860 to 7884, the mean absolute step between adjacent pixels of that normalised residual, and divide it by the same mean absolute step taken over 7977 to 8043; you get 0.95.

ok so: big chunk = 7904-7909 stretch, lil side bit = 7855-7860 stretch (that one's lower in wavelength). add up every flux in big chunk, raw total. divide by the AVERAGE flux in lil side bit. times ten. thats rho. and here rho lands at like 28.9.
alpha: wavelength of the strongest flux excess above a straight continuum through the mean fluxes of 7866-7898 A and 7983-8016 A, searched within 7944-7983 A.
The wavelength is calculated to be 7968.83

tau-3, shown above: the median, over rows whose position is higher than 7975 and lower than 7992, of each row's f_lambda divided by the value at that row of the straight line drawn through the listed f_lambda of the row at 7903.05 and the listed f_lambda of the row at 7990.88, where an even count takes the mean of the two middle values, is 0.97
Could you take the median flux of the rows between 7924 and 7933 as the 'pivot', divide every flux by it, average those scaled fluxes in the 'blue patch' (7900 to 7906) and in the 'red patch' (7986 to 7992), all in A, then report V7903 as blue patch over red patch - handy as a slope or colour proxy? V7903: 0.97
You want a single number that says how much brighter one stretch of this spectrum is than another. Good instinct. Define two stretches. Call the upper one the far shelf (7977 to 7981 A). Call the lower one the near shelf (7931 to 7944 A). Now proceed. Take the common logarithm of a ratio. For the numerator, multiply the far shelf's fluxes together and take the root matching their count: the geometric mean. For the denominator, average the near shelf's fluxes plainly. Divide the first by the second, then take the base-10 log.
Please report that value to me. 0.015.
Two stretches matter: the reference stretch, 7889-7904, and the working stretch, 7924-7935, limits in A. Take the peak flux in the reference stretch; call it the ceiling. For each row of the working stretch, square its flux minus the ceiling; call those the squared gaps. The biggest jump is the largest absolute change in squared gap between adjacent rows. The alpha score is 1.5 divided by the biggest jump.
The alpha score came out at 2.0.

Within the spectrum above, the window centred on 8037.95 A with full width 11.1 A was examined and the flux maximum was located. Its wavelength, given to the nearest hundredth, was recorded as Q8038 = 8042.57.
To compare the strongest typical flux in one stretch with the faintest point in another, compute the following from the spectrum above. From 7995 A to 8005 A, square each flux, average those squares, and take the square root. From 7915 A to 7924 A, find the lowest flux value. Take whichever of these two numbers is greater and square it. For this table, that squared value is 207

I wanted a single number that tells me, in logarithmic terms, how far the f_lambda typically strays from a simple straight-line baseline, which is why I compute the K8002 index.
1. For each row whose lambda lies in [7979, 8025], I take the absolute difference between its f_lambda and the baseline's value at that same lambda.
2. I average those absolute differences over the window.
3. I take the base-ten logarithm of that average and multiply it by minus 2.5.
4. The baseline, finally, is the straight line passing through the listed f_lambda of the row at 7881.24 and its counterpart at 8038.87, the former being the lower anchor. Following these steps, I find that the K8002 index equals 1.2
